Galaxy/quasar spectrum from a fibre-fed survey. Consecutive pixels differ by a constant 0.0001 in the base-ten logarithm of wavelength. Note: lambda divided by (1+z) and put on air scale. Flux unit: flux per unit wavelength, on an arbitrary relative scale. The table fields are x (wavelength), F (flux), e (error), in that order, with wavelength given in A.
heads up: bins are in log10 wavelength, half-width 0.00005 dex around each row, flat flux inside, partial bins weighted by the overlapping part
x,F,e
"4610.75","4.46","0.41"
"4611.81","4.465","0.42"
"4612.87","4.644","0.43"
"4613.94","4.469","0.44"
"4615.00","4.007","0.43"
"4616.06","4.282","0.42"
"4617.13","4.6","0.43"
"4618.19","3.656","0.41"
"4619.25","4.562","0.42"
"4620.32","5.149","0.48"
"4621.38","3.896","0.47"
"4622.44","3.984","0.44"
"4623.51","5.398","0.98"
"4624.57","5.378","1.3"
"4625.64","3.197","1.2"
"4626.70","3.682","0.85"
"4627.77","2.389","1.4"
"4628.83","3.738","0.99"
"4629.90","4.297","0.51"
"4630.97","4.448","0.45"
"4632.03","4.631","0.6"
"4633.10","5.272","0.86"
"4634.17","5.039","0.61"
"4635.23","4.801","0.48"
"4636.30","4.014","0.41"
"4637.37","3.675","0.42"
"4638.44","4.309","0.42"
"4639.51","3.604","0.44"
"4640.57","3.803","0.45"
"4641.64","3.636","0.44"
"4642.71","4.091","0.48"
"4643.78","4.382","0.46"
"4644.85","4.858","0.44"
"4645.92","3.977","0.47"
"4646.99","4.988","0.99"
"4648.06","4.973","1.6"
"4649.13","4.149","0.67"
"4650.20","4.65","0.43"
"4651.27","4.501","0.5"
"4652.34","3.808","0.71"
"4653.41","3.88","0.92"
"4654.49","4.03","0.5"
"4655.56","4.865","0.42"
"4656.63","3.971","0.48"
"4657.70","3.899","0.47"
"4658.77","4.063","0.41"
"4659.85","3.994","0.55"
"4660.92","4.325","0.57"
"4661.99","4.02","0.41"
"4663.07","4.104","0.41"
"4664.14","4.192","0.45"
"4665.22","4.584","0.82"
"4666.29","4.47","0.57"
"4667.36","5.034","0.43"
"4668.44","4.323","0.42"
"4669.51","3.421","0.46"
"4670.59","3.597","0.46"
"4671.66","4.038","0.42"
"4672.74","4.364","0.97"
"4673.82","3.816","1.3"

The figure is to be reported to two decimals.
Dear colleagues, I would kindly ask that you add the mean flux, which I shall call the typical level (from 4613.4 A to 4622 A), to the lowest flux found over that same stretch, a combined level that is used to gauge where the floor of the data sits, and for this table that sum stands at 7.98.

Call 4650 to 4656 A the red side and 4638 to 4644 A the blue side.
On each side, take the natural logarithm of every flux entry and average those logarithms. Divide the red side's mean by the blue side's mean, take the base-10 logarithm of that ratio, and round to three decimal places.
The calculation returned 0.023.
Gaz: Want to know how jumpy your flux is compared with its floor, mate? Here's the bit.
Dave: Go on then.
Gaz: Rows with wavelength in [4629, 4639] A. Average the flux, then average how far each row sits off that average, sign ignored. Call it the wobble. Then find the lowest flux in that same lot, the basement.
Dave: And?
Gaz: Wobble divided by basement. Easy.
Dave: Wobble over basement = 0.11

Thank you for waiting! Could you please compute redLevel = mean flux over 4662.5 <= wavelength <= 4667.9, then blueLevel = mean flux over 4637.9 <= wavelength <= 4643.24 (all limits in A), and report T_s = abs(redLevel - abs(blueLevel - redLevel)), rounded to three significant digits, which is 3.89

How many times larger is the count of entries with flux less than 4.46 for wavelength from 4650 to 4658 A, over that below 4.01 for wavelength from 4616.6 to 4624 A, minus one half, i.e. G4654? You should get 1.2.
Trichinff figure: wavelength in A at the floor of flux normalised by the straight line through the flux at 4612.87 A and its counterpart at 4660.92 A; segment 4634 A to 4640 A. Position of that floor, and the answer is 4639.51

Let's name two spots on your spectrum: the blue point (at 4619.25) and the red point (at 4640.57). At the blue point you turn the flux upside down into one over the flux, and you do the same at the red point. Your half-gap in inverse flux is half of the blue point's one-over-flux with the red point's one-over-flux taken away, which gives -0.022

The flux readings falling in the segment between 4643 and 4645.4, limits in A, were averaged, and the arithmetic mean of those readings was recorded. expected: 4.6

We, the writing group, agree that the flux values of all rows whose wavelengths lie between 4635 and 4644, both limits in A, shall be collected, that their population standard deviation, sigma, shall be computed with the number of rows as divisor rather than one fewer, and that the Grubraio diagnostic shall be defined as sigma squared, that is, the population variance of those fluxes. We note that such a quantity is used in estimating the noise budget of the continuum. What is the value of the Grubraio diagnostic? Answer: 0.15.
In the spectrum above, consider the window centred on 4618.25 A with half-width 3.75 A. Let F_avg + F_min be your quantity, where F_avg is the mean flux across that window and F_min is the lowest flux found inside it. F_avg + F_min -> 7.96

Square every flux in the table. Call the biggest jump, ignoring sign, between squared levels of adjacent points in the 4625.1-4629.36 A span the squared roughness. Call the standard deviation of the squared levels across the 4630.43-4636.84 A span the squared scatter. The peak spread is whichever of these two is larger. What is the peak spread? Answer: 8.3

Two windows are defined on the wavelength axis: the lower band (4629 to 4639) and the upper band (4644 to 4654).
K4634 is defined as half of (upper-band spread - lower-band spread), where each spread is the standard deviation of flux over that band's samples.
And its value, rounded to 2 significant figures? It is -0.011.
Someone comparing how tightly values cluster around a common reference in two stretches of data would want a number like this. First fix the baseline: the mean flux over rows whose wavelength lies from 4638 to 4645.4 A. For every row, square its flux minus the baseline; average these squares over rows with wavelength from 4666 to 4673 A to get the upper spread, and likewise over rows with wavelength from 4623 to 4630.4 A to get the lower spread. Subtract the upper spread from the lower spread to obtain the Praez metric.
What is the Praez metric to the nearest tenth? 0.8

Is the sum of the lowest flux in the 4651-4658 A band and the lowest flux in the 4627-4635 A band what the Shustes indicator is 6.2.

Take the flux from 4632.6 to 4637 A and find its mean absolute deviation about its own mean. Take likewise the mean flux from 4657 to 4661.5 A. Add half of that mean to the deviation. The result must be 2.42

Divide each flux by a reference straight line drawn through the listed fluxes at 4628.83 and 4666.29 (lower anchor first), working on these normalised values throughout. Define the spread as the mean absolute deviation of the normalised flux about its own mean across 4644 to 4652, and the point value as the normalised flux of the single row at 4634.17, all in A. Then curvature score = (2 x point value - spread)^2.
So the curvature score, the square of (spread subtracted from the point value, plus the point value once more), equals 6.5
